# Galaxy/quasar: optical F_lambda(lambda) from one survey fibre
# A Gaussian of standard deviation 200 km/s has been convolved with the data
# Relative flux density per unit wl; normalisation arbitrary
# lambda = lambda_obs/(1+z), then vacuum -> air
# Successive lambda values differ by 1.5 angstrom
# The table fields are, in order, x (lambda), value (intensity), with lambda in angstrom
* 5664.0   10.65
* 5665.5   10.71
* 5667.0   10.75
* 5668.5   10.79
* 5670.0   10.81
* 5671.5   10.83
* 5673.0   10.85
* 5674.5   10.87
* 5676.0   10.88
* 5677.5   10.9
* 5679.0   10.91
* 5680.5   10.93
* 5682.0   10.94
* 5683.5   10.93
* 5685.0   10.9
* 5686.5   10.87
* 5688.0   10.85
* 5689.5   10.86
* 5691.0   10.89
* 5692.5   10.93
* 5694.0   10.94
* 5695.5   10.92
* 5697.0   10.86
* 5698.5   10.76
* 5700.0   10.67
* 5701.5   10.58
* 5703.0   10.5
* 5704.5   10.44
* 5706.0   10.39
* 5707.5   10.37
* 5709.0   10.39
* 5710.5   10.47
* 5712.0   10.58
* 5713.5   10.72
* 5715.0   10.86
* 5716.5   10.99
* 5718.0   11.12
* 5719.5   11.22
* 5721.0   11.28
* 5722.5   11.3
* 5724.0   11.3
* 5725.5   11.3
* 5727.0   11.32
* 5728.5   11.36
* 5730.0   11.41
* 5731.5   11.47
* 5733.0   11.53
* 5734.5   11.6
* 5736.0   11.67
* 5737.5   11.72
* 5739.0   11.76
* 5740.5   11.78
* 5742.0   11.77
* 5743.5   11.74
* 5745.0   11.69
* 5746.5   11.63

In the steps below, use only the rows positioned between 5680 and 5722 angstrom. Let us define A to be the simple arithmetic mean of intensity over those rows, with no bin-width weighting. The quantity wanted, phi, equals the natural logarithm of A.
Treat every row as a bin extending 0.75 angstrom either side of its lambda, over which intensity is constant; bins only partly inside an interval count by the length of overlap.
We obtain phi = 2.38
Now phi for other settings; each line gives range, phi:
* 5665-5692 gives 2.39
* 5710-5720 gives 2.38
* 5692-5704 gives 2.38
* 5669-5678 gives 2.38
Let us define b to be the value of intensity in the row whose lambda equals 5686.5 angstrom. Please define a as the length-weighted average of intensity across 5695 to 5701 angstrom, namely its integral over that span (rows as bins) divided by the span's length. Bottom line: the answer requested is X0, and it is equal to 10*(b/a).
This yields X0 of 10.1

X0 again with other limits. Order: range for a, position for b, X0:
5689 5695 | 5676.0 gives 10.0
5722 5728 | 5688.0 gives 9.6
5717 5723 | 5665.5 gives 9.5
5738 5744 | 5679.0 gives 9.3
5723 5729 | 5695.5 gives 9.6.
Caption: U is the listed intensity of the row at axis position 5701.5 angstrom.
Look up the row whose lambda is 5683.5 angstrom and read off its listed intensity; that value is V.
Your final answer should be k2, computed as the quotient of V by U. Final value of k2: 1.03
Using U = 10.58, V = 10.93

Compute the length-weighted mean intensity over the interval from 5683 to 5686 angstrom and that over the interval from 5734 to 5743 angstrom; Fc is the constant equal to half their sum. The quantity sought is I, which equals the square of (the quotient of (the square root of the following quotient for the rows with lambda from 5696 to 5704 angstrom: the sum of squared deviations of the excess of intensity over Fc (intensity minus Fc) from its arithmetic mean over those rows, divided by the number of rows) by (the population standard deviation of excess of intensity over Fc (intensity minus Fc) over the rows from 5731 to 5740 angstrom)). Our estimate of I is 1.5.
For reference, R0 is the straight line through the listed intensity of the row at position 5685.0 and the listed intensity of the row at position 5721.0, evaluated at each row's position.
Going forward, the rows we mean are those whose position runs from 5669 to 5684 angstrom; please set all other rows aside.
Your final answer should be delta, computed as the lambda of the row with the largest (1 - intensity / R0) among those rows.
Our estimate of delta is 5683.5 angstrom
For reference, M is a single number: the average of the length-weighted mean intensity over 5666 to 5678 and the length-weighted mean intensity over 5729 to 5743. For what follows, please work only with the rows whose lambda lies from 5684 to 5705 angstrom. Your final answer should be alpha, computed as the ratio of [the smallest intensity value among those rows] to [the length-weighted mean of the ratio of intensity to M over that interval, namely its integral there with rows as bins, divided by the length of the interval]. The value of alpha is 10.9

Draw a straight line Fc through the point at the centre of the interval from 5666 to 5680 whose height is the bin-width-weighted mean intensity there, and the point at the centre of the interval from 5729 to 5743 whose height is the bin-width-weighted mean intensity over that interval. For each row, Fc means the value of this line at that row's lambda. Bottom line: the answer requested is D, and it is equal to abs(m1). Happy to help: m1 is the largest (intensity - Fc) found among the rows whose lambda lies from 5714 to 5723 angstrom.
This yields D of 0.16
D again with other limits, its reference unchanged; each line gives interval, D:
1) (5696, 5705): 0.28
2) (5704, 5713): 0.75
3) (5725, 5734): 0.06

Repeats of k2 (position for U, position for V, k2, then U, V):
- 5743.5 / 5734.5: 0.99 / 11.74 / 11.6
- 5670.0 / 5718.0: 1.03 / 10.81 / 11.12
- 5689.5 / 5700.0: 0.98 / 10.86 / 10.67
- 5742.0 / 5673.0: 0.92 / 11.77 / 10.85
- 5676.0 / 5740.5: 1.08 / 10.88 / 11.78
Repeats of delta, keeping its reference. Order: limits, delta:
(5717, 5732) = 5718.0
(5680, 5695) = 5689.5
